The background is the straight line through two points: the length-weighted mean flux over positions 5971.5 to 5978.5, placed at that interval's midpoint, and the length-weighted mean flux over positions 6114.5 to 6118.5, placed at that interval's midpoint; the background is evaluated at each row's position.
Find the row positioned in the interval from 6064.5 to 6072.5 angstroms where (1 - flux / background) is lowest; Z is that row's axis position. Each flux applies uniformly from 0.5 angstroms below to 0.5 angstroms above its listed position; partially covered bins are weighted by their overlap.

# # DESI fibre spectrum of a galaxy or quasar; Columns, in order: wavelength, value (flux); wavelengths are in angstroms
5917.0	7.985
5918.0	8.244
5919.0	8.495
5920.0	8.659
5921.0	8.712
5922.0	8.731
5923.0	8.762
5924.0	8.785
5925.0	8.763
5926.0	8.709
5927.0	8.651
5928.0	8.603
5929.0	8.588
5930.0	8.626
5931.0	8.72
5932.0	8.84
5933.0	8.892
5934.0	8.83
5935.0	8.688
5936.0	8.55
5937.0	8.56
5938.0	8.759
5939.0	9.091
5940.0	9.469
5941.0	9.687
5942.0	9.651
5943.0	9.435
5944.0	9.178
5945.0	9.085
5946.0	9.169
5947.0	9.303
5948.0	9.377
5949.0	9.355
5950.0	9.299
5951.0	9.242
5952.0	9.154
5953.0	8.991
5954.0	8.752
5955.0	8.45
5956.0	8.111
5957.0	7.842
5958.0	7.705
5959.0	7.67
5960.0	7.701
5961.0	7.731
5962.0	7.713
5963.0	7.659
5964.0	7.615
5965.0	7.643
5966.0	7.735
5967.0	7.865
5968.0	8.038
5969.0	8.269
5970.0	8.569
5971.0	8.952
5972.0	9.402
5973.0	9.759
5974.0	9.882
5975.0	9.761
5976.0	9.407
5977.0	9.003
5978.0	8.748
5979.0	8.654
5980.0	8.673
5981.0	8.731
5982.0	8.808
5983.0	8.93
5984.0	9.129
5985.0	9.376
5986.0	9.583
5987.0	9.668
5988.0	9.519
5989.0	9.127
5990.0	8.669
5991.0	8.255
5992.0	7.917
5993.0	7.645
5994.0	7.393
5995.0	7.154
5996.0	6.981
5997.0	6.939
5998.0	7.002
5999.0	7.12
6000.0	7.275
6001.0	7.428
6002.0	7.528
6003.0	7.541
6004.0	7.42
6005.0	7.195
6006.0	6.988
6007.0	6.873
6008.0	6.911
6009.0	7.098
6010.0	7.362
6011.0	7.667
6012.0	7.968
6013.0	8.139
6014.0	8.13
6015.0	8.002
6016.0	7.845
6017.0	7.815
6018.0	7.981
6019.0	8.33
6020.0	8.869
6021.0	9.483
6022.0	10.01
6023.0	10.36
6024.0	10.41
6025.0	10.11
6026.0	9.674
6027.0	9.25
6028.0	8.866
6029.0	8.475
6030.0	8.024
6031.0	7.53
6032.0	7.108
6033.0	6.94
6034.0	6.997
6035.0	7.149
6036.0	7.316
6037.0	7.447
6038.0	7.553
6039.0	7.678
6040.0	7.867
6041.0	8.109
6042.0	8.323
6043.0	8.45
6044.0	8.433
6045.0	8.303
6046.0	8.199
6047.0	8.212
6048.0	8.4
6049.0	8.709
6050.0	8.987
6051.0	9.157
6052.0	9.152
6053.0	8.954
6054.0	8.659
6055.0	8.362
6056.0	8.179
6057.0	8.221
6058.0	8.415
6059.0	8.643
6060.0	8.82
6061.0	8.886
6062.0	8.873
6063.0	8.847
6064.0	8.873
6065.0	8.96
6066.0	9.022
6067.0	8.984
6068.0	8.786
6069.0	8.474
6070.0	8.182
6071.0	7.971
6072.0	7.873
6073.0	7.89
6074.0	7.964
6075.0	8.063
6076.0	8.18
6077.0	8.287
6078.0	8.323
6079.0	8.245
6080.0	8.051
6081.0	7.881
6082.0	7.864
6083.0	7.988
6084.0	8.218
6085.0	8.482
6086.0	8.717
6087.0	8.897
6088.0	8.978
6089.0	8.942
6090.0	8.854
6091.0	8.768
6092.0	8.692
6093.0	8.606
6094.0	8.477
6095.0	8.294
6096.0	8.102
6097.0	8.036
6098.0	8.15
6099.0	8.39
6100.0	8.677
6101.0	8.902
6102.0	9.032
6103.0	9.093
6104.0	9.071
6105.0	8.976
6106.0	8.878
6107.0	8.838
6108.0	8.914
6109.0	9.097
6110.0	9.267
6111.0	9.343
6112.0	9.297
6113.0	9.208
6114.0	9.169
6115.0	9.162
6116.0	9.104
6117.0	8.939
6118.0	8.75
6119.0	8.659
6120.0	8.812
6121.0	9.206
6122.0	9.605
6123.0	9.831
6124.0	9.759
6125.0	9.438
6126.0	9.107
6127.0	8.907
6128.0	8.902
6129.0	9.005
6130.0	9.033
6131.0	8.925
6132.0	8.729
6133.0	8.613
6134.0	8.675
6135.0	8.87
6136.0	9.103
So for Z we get 6066.0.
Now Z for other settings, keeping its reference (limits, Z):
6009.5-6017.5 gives 6013.0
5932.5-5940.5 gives 5940.0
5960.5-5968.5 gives 5968.0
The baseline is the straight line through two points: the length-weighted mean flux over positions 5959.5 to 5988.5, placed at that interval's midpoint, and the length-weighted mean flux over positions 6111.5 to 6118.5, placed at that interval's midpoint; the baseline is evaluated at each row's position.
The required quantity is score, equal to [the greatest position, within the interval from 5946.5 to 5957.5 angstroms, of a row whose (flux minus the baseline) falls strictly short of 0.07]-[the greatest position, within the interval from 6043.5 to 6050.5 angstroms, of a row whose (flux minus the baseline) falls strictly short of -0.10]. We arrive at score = -92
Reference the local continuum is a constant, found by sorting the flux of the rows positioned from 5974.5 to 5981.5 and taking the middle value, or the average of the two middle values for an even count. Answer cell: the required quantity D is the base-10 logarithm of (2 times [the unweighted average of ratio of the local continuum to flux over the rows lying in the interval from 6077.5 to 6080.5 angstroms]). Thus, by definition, 0.33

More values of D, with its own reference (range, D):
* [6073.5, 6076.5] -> 0.34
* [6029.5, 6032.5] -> 0.37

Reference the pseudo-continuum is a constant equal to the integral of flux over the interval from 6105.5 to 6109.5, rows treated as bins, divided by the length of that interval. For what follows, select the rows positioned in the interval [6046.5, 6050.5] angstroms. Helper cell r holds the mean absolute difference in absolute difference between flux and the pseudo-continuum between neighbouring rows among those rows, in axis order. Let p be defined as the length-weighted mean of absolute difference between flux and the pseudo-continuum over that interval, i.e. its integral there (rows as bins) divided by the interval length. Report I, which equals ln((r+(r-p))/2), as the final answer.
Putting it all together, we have -3.5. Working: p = 0.38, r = 0.22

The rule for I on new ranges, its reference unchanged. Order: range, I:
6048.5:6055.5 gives -2.7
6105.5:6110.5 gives -3.2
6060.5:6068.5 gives -5.1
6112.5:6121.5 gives -5.0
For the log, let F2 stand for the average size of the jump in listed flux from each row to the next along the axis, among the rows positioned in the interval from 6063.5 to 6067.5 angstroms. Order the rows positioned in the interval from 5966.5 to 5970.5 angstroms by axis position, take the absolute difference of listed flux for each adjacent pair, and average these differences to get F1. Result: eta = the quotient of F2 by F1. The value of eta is 0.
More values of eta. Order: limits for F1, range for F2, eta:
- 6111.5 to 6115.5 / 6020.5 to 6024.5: 7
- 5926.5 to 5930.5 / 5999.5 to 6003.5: 3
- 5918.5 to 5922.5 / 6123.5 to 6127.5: 4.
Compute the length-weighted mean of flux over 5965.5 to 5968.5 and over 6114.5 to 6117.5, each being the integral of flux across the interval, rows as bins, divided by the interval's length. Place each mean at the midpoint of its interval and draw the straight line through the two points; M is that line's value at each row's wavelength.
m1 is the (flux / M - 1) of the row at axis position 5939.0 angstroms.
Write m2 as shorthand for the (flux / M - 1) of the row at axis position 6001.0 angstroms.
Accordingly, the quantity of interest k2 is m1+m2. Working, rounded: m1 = 0.19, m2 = -0.09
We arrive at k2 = 0.10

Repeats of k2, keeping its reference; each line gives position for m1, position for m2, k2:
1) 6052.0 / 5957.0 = 0.07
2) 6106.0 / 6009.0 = -0.15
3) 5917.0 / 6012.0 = 0.03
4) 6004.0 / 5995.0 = -0.21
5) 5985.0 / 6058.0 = 0.15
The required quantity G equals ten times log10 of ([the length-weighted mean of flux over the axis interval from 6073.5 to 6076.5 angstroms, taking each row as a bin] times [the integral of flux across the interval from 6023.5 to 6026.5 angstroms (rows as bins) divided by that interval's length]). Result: 19.10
